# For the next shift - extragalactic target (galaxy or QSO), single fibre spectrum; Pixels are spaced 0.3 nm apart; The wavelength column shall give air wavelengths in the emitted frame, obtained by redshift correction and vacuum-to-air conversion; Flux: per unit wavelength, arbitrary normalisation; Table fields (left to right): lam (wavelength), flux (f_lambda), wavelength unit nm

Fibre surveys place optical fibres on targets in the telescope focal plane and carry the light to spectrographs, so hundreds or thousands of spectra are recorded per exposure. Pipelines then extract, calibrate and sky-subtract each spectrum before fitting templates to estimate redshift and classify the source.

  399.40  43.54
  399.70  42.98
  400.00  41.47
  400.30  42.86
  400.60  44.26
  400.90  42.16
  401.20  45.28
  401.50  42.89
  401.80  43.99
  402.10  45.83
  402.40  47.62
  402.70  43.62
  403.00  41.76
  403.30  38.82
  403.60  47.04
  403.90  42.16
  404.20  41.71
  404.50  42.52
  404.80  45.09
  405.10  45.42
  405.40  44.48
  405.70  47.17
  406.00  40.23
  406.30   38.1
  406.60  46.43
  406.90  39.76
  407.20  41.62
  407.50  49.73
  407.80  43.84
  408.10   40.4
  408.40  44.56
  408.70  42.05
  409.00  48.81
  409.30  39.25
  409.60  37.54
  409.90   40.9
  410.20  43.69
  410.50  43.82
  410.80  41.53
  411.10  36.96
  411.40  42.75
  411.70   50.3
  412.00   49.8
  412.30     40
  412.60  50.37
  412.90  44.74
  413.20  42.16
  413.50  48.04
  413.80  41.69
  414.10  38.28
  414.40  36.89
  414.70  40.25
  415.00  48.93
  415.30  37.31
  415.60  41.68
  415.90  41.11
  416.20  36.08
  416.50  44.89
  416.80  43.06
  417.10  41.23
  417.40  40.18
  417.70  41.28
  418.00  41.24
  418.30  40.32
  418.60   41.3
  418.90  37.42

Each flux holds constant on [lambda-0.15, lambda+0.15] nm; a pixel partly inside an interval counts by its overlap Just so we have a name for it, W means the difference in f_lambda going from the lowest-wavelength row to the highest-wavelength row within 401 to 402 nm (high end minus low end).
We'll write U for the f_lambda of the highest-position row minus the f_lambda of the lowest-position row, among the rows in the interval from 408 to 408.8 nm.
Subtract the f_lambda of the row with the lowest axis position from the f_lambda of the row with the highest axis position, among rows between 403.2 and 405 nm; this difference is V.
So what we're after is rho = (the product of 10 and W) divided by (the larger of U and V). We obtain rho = -2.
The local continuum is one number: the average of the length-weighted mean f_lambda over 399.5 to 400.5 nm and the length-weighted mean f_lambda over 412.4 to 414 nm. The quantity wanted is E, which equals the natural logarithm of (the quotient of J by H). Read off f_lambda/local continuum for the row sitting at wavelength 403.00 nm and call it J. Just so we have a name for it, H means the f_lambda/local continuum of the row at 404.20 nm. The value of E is 0.0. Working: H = 0.95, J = 0.95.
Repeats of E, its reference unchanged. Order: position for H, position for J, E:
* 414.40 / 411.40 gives 0.1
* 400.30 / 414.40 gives -0.1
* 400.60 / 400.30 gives 0.0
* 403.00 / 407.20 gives 0.0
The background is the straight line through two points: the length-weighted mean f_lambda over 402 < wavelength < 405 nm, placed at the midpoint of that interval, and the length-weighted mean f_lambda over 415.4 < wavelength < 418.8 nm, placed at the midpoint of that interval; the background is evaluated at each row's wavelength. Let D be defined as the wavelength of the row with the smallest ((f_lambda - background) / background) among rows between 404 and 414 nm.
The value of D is 411.10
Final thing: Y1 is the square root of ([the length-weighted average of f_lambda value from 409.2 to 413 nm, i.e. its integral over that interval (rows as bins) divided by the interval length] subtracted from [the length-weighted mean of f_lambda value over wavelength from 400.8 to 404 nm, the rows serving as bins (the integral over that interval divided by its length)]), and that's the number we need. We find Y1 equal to 0.75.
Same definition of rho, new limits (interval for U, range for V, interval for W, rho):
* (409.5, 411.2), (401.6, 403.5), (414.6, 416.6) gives -80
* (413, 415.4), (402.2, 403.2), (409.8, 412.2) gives -18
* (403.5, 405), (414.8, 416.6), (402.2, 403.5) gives 45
